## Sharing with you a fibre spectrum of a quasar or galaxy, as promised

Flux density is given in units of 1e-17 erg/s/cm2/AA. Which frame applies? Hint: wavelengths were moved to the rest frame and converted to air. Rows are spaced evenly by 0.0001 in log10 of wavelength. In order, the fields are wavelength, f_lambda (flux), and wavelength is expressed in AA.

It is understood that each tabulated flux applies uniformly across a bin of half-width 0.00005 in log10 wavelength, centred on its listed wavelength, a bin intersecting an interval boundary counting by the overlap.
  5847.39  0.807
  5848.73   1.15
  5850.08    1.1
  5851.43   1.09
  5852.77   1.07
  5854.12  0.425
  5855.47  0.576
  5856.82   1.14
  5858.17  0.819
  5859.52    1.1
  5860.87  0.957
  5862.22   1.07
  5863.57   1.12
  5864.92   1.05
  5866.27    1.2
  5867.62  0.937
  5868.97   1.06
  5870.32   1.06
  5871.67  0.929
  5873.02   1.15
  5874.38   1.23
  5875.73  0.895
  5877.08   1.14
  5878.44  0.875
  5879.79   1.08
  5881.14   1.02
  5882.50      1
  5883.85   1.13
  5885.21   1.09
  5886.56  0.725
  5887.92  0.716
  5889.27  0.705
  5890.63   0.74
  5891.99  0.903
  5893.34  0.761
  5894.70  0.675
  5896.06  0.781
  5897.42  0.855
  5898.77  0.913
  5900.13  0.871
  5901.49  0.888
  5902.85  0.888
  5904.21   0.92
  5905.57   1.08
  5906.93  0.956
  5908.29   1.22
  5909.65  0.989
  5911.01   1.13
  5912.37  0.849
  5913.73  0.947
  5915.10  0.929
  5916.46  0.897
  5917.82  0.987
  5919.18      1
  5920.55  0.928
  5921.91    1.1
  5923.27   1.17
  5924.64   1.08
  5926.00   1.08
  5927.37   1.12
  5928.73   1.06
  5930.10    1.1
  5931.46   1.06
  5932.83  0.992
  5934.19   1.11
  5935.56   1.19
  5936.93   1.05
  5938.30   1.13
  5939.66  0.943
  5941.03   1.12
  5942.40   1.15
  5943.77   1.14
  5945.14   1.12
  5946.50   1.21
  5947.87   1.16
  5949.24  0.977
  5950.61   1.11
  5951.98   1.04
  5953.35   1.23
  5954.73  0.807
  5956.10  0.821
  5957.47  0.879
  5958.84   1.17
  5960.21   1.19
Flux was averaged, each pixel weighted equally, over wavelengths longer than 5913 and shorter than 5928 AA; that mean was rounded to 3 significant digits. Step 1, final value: 1.02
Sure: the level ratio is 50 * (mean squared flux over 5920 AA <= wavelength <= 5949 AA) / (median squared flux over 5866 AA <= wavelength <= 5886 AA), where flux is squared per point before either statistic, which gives 54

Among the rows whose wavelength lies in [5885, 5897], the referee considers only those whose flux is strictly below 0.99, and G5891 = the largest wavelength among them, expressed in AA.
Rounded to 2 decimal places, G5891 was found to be 5896.06 AA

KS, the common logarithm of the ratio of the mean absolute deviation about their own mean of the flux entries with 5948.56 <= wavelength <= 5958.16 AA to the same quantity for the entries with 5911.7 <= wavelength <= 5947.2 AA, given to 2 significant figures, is 0.19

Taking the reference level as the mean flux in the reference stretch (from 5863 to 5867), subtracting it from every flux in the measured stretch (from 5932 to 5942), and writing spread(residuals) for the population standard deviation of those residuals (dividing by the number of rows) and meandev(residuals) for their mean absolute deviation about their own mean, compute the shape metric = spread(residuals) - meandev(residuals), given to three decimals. 0.010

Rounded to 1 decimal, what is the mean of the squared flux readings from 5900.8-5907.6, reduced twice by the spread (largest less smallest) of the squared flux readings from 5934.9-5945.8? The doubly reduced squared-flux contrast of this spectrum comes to -0.2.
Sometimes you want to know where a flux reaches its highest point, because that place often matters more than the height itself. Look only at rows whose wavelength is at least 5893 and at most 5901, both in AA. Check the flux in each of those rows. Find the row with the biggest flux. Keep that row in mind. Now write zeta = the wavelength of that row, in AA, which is 5898.77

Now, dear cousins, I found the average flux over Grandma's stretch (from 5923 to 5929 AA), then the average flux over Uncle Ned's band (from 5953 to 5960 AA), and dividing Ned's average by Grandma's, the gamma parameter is 0.89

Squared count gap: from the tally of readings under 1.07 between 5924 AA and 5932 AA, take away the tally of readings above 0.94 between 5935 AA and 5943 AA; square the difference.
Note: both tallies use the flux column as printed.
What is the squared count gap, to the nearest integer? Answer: 16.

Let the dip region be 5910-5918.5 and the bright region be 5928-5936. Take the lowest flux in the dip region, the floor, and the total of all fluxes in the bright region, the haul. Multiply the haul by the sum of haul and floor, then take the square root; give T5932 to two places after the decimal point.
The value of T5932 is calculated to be 6.92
